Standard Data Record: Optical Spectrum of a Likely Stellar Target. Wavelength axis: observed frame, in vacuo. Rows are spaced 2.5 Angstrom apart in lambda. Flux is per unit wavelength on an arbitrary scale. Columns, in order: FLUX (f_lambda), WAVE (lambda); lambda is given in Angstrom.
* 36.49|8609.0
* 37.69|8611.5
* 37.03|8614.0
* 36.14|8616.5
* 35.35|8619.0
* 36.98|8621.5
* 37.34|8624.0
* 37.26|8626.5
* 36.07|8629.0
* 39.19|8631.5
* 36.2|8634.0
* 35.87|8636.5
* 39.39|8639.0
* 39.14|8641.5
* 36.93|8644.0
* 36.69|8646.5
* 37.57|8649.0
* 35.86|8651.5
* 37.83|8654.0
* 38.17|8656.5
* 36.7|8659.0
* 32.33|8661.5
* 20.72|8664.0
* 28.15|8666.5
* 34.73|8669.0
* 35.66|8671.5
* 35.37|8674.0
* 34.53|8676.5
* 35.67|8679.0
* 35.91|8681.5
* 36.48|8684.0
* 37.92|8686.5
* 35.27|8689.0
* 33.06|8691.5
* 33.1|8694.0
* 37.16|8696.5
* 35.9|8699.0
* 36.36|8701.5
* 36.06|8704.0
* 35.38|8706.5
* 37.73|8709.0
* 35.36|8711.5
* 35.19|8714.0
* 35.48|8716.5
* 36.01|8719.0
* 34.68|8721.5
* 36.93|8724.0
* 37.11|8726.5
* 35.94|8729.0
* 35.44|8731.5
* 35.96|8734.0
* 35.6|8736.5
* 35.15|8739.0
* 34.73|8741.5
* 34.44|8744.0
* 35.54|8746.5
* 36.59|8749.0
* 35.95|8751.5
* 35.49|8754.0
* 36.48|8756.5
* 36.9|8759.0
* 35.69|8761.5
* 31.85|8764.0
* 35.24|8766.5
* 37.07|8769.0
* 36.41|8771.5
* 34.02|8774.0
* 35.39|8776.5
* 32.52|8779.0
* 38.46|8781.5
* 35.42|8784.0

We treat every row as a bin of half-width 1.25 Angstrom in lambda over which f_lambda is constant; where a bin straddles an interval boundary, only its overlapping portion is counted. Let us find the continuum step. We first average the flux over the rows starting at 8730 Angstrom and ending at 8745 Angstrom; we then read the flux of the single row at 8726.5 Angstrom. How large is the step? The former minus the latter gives -1.9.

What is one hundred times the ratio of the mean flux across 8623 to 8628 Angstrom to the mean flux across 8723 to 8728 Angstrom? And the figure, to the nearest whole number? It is 101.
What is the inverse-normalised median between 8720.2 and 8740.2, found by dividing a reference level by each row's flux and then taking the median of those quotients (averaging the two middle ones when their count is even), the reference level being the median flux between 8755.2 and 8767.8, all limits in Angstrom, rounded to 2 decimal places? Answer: 1.00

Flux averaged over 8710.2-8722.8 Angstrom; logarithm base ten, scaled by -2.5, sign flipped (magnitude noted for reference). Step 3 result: 3.87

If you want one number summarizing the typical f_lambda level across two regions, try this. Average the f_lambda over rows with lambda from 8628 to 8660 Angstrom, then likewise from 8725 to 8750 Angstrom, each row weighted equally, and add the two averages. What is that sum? 73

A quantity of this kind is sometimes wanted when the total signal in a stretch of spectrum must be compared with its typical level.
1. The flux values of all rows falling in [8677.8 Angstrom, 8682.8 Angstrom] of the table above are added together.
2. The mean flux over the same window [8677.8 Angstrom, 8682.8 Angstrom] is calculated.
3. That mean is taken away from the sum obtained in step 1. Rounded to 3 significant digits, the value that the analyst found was 35.8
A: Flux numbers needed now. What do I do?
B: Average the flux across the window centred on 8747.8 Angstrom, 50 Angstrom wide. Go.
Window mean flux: 35.7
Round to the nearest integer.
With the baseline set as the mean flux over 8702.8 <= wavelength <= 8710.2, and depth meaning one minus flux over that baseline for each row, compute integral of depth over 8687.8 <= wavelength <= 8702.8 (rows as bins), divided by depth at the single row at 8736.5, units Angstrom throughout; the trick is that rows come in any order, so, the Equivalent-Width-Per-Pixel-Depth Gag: 24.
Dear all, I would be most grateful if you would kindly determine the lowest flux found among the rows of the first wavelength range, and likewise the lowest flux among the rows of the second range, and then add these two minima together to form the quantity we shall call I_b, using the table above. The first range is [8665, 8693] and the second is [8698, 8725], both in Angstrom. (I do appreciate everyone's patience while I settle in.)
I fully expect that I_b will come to 63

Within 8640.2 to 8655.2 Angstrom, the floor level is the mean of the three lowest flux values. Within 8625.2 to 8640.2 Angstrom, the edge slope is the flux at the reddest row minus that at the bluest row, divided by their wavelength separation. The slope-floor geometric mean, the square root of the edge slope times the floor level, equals 2.5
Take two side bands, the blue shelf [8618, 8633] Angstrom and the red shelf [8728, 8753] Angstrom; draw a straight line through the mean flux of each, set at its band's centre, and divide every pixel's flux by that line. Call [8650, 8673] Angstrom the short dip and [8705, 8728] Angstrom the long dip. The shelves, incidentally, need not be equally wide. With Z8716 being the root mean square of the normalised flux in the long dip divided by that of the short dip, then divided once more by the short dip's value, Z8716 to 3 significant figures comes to 1.18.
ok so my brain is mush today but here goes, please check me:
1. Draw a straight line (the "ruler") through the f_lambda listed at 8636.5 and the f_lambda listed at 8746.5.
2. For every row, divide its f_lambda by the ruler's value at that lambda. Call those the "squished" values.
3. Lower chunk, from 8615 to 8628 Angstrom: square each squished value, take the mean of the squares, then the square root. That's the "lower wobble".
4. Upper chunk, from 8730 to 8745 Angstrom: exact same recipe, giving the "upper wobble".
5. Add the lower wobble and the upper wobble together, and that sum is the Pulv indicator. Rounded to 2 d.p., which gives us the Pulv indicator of 2.01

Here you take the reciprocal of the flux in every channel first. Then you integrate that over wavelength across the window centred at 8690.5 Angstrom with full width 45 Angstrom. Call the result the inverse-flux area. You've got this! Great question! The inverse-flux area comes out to 1.26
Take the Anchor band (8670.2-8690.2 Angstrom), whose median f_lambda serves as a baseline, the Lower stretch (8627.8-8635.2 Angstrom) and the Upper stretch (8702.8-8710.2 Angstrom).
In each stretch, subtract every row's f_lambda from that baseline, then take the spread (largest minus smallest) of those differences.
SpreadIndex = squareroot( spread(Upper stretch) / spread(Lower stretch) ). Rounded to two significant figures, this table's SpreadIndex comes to 0.87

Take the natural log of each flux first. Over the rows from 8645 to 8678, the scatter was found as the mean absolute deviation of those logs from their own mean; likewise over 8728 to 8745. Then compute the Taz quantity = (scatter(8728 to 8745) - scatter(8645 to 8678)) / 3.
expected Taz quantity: -0.032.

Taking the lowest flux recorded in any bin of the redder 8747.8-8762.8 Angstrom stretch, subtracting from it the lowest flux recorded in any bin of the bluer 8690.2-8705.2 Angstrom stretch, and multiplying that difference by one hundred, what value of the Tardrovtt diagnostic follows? 243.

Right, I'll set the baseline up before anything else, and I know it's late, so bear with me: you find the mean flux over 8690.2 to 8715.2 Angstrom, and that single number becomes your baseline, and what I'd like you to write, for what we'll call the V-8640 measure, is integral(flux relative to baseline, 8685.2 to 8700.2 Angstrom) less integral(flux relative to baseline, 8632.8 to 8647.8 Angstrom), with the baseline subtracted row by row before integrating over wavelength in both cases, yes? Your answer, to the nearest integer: -30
